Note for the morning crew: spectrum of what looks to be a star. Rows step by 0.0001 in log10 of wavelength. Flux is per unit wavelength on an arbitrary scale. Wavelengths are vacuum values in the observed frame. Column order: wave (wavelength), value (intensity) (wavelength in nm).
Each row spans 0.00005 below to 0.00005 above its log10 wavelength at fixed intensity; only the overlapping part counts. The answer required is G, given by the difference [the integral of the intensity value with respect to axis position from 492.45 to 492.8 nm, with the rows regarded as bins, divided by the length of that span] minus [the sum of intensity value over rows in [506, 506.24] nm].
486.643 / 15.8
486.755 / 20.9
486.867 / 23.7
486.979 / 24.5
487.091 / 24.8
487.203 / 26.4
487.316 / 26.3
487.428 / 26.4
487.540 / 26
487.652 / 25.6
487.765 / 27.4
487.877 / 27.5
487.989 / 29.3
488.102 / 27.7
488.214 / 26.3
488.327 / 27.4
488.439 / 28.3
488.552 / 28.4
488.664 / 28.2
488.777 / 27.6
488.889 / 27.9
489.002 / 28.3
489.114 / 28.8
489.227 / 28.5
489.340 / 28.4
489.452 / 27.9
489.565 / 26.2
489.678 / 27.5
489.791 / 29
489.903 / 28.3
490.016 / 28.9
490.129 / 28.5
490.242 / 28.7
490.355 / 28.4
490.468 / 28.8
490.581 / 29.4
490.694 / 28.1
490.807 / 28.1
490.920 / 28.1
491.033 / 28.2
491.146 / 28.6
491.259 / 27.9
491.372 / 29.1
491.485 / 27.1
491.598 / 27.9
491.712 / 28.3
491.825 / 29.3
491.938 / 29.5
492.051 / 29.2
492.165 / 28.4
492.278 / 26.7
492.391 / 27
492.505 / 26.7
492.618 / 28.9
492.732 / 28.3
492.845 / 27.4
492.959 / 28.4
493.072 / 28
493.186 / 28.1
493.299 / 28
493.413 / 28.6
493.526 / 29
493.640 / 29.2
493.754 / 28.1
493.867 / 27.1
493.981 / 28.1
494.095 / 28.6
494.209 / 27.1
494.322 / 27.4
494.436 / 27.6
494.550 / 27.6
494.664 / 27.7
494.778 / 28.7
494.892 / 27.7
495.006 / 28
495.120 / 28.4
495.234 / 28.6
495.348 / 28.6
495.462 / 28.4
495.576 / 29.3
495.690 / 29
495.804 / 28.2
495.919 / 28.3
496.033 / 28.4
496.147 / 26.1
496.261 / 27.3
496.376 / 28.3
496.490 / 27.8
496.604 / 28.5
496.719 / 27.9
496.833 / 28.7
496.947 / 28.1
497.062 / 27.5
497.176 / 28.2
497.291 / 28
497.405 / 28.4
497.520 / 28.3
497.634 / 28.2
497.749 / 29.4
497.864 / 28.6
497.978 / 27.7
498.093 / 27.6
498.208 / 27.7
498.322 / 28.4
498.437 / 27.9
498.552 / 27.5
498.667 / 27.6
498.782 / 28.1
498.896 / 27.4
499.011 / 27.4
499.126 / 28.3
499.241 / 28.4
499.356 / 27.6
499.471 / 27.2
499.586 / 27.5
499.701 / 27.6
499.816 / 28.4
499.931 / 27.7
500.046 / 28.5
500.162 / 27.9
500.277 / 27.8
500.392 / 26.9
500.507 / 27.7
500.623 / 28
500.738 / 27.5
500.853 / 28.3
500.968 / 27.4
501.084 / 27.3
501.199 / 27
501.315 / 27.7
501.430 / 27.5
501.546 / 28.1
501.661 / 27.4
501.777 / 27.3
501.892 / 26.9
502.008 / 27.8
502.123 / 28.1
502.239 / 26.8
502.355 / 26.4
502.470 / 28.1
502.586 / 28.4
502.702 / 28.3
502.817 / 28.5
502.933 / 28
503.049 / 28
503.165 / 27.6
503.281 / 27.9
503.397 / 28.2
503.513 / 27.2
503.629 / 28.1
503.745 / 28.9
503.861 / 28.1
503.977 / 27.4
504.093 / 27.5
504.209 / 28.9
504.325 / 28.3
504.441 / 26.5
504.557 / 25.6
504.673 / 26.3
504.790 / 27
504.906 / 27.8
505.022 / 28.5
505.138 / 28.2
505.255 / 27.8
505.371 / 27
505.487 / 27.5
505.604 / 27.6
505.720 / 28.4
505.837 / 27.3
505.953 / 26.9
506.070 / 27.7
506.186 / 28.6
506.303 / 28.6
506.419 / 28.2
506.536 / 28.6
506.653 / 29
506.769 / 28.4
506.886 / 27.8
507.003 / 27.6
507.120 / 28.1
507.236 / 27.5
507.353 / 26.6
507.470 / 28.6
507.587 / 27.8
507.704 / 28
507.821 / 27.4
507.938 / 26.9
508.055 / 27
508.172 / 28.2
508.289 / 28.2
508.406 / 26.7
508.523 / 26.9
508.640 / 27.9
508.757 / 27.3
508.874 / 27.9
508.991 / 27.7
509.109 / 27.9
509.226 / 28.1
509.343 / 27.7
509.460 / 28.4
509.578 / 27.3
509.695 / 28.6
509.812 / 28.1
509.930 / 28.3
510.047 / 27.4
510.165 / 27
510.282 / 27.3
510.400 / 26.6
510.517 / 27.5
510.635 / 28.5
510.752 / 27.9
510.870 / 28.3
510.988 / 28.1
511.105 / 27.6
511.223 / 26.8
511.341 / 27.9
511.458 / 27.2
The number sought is -28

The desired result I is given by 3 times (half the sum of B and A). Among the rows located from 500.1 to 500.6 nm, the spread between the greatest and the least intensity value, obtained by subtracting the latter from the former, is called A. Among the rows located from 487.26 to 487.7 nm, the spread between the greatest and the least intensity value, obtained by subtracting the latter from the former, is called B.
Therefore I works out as 2.7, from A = 1.0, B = 0.8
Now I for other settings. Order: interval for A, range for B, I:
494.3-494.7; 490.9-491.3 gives 1.5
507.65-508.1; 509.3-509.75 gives 3.6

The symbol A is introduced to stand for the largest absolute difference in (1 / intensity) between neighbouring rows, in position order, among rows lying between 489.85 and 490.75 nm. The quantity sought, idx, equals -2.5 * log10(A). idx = 7.01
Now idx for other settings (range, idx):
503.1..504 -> 7.21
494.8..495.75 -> 7.41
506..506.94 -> 7.36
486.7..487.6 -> 5.62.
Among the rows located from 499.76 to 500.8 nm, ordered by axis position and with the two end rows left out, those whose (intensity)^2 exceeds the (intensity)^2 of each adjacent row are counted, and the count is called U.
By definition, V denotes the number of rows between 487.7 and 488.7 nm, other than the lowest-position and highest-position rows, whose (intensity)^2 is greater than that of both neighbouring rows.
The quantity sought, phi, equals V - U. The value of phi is 0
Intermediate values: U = 2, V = 2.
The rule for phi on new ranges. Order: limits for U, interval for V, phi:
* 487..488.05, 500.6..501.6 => 0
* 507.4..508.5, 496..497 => 2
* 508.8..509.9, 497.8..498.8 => -2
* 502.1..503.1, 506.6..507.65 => 0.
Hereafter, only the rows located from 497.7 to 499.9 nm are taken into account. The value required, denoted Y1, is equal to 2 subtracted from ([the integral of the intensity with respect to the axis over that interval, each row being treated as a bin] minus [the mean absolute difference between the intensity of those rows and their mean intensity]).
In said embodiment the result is 59.0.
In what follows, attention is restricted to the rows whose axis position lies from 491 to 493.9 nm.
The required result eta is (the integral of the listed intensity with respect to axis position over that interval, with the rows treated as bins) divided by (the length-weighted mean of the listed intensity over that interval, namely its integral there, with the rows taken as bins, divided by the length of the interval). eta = 2.90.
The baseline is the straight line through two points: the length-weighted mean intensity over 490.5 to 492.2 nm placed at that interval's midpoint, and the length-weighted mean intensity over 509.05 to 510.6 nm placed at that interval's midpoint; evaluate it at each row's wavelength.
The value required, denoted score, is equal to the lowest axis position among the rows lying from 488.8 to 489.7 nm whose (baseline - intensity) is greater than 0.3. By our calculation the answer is 488.889 nm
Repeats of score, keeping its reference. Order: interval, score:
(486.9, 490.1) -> 486.979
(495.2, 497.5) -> 496.147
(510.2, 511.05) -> 510.282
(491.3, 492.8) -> 491.485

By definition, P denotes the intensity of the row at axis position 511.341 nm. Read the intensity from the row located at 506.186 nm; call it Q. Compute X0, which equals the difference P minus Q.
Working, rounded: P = 27.9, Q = 28.6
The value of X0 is -0.7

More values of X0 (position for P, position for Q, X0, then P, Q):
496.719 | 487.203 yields 1.5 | 27.9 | 26.4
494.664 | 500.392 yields 0.8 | 27.7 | 26.9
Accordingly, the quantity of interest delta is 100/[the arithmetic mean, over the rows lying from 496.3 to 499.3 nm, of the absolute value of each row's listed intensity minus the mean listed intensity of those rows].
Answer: 267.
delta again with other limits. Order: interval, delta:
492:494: 162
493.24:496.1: 204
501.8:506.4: 164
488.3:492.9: 175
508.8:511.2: 239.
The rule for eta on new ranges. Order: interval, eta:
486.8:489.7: 2.90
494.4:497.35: 2.95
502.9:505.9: 3.00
